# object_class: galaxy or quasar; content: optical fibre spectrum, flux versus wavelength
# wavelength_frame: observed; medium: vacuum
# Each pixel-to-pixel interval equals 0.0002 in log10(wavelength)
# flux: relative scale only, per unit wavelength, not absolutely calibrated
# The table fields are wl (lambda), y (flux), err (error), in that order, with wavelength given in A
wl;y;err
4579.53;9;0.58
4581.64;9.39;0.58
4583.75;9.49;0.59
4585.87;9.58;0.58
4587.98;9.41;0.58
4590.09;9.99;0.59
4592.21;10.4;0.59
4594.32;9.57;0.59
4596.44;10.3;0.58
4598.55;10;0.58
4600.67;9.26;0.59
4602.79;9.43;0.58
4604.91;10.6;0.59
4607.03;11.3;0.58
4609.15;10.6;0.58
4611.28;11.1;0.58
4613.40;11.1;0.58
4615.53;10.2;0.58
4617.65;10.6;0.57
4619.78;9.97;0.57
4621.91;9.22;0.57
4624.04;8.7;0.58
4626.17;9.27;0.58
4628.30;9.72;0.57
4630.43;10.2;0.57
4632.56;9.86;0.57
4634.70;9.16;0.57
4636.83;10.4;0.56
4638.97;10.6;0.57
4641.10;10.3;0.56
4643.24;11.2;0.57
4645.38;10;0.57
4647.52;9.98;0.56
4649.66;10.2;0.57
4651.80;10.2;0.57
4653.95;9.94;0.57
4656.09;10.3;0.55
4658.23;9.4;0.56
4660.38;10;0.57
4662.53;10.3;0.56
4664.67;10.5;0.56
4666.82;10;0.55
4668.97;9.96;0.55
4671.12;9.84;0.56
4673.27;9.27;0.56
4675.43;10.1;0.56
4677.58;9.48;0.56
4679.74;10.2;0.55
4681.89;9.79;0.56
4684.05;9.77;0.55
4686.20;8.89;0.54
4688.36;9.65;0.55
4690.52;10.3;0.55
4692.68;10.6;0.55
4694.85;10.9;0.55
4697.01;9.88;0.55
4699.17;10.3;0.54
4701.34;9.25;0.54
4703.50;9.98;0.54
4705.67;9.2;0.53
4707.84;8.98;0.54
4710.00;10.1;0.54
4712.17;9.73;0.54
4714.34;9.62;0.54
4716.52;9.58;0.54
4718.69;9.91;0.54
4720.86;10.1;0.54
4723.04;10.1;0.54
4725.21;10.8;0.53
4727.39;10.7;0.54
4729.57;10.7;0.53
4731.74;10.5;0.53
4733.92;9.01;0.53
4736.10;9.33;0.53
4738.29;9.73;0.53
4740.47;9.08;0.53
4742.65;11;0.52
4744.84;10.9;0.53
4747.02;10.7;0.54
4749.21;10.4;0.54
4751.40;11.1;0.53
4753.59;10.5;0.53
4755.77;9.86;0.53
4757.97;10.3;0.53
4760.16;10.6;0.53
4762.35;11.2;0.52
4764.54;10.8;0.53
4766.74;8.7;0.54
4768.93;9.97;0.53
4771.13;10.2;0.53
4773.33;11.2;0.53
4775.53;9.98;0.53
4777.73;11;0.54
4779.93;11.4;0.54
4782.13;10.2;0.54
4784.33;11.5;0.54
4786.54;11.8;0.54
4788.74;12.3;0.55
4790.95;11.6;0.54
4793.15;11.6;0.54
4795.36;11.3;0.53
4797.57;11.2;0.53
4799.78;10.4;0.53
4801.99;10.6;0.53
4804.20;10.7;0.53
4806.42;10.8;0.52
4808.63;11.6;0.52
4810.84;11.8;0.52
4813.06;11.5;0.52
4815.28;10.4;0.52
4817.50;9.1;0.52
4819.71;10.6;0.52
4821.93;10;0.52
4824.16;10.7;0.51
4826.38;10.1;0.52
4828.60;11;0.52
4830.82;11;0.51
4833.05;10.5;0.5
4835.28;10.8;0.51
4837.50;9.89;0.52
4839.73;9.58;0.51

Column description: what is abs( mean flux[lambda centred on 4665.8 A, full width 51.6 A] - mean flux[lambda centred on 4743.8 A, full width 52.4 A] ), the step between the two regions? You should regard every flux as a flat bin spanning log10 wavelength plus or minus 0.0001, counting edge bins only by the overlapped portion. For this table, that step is 0.27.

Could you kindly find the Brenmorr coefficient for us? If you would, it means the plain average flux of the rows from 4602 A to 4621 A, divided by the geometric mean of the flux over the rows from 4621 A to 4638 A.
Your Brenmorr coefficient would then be 1.10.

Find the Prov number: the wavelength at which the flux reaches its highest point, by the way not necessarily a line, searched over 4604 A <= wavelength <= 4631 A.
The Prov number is 4607.03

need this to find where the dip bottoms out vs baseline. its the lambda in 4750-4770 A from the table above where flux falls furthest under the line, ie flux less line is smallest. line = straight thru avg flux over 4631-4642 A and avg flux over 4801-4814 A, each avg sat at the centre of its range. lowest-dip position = 4766.74 A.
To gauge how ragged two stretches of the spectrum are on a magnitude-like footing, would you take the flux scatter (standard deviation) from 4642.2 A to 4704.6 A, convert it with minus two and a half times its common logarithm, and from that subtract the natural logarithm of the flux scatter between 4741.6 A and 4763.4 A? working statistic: 1.7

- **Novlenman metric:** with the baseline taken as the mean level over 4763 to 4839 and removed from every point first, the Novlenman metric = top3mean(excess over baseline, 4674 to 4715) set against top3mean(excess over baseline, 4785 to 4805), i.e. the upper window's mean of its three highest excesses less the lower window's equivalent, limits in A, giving 1.3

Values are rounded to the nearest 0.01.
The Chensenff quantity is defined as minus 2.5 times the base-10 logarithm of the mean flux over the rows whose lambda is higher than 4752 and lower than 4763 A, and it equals -2.55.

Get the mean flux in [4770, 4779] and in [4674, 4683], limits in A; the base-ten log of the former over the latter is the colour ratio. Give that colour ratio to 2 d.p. 0.03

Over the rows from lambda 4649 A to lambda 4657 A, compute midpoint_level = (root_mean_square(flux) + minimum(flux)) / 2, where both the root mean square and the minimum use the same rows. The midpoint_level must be 10.1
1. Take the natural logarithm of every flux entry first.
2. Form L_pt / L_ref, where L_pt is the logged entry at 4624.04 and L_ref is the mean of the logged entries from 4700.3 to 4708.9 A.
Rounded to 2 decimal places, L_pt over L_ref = 0.97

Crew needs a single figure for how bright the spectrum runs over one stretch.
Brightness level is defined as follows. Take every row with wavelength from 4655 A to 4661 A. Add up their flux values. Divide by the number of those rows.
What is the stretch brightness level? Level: 9.90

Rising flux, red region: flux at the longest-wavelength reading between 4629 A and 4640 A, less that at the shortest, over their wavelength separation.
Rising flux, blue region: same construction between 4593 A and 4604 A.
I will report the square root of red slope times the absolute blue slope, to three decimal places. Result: 0.028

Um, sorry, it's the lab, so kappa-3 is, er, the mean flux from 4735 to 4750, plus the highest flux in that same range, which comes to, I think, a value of 21.2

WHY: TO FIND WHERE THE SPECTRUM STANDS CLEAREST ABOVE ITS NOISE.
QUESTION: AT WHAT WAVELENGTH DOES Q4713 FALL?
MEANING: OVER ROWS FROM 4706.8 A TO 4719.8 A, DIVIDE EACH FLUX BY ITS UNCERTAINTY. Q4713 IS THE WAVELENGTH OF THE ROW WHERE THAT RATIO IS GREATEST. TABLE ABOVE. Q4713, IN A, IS 4710.00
